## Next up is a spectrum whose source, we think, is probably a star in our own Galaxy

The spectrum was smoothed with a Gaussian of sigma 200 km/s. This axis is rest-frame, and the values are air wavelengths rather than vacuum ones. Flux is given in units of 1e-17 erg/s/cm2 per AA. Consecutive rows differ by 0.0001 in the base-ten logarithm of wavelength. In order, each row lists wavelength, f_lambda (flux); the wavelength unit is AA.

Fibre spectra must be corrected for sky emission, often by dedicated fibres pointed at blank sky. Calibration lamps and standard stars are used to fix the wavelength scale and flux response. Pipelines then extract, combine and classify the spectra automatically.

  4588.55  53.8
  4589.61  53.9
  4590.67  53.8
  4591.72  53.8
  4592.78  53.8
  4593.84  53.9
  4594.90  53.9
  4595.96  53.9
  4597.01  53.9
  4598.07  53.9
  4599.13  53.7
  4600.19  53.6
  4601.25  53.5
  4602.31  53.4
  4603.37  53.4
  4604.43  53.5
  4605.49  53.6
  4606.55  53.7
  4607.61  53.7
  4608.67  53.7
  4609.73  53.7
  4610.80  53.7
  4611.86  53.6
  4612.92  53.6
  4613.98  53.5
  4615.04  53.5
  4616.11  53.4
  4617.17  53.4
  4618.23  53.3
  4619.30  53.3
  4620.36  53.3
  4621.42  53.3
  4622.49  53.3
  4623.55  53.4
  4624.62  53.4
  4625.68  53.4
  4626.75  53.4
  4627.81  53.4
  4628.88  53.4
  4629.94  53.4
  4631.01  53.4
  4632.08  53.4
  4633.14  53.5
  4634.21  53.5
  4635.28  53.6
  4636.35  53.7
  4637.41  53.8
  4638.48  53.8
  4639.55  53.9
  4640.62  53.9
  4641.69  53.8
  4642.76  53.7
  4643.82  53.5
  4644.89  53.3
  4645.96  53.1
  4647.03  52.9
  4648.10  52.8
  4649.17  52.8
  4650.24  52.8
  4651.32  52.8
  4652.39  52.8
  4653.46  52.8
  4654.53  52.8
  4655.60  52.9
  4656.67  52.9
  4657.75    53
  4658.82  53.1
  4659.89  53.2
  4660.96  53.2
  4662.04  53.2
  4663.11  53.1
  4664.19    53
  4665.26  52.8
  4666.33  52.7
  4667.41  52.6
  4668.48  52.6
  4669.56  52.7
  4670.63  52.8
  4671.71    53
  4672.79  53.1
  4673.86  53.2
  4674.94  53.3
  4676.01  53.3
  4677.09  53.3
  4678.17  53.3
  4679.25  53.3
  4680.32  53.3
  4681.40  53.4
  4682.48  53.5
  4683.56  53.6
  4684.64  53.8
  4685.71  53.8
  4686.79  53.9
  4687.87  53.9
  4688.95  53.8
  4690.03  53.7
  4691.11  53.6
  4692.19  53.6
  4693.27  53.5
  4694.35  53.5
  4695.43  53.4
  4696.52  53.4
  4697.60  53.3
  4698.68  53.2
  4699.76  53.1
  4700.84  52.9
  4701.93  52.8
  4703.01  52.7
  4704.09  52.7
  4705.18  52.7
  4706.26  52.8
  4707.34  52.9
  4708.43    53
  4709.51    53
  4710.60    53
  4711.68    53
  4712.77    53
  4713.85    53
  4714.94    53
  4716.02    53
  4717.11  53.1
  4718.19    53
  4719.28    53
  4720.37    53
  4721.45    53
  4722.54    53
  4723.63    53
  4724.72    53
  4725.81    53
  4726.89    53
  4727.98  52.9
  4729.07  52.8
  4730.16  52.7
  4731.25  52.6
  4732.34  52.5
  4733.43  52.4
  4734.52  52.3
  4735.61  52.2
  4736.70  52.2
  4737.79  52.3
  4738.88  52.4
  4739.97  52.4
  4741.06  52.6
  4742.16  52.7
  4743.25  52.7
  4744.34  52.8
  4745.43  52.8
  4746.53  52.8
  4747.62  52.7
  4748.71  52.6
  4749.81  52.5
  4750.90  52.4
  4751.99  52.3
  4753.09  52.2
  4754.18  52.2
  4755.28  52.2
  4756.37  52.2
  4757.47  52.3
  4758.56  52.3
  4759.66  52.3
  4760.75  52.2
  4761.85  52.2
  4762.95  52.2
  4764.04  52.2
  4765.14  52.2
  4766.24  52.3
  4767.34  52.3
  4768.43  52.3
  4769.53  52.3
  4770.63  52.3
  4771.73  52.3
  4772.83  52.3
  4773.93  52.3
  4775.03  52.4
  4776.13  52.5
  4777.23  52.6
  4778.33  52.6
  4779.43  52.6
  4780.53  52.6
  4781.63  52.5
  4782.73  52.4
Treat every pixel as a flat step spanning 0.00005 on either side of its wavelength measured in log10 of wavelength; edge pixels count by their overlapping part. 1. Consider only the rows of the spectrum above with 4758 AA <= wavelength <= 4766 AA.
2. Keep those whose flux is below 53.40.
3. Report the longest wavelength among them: 4765.14 AA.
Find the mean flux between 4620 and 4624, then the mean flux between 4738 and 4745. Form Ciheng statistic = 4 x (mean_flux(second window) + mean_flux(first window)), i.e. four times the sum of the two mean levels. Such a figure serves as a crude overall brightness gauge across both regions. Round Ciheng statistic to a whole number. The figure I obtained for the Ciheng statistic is 424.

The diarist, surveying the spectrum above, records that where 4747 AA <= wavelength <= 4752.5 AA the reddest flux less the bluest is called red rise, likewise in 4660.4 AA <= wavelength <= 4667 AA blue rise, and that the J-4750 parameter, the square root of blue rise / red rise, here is 1.1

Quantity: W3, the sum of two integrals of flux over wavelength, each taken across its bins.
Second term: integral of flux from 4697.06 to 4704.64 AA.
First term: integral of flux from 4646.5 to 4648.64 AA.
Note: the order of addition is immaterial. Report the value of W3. 514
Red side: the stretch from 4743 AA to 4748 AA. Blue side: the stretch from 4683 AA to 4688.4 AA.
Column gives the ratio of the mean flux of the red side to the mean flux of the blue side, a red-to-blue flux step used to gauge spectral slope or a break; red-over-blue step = 0.98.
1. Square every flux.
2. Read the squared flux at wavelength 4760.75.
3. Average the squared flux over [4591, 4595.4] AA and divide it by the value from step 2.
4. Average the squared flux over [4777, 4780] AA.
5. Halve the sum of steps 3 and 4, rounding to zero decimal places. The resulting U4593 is 1384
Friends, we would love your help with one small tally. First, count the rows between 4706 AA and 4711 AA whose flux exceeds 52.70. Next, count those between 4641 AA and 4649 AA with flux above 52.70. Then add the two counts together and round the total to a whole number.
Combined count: 12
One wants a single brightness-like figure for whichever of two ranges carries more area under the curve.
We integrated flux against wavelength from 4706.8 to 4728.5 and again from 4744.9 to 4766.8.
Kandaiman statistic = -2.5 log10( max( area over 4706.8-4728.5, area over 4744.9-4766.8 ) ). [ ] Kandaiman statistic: -7.65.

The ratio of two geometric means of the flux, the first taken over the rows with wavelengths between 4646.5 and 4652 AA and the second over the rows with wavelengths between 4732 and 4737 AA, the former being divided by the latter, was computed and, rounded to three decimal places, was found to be 1.010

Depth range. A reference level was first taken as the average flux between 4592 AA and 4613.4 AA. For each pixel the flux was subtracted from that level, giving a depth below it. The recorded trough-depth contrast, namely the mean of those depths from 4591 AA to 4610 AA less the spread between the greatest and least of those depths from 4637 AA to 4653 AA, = -1.1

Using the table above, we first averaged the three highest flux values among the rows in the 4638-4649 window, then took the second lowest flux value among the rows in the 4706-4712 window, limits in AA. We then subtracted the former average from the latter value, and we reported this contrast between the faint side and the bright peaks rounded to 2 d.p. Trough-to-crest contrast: -0.97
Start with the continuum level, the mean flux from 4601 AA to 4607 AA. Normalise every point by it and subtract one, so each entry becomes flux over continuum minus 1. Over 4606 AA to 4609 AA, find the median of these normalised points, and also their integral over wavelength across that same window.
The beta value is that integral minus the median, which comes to 0.01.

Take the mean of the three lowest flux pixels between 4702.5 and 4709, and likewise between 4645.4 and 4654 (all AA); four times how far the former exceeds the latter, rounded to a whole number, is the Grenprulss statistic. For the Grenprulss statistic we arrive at 0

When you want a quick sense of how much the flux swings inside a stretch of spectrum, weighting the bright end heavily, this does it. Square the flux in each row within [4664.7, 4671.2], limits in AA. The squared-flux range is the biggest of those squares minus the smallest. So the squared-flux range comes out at 21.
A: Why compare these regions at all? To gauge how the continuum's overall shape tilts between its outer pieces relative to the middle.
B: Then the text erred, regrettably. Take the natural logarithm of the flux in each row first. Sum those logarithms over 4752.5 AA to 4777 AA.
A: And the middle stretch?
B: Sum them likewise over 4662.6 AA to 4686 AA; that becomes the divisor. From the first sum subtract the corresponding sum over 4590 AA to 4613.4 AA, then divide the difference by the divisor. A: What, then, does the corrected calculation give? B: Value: -0.007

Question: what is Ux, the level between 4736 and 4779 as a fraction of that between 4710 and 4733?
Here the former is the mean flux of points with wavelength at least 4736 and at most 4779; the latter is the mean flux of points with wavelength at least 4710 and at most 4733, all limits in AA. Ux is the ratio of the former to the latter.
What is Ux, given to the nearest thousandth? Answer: 0.990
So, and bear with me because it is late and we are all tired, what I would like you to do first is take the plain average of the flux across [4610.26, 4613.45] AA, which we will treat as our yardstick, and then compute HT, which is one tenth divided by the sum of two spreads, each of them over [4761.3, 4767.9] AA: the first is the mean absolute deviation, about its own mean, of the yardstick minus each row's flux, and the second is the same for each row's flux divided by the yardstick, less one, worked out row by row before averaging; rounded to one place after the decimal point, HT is 2.2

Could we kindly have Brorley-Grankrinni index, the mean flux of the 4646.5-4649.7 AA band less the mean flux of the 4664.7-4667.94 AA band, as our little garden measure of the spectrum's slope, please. 0.1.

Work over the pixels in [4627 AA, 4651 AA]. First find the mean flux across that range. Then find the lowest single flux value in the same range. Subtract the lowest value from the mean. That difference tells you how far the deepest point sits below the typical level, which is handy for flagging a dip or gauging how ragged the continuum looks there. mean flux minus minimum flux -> 0.6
